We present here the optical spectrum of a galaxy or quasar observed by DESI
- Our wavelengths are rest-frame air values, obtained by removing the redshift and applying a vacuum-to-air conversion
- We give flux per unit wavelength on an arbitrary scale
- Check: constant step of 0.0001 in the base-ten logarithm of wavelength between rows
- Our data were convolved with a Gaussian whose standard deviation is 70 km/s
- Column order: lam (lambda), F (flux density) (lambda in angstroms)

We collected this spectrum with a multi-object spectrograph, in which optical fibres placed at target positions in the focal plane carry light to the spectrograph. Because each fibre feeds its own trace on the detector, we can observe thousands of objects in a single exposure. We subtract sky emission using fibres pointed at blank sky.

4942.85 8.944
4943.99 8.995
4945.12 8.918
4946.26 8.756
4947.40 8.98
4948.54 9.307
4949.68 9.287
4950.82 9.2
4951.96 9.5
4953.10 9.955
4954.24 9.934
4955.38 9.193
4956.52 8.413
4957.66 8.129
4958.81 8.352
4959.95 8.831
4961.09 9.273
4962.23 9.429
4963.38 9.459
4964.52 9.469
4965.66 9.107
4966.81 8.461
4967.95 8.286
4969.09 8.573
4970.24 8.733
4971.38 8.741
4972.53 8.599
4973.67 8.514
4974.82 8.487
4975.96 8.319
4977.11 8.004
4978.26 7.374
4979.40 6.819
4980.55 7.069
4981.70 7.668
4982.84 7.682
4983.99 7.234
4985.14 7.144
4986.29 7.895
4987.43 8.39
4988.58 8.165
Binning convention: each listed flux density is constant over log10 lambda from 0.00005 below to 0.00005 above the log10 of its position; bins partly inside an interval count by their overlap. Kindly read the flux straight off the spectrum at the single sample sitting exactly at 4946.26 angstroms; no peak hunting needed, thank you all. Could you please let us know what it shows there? 8.756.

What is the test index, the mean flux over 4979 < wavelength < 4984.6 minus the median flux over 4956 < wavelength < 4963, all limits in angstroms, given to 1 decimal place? -1.3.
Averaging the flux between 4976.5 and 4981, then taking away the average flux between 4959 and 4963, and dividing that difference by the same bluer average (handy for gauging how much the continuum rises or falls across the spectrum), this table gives -0.20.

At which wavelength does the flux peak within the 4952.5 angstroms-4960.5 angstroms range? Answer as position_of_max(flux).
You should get 4953.10 angstroms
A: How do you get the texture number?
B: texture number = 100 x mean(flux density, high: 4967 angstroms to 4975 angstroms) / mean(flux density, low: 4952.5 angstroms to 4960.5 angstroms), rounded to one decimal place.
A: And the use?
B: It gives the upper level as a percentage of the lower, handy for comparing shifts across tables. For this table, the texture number 95.4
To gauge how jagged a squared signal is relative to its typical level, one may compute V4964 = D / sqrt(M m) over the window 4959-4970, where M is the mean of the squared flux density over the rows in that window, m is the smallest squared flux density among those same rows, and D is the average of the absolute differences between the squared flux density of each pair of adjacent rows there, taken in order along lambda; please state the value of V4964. 0.06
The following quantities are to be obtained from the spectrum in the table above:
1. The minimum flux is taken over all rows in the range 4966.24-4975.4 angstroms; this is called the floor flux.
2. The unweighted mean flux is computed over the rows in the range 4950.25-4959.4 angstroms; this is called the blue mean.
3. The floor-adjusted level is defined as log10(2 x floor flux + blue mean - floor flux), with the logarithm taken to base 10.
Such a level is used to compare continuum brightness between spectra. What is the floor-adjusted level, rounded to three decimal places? 1.240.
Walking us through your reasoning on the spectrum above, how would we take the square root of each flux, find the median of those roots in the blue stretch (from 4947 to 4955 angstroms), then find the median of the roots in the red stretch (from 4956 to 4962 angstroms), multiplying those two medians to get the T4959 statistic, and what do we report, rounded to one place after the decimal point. 8.8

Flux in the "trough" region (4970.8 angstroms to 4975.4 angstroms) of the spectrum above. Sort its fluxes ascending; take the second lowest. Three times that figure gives 26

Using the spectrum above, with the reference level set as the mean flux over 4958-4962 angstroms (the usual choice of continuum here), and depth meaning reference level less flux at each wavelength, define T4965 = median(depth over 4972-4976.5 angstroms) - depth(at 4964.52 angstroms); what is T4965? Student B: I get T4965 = 1.0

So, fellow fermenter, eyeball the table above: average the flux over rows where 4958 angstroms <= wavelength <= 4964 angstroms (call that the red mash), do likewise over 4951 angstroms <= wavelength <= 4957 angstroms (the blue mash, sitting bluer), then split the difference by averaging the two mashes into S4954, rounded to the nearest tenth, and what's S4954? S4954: 9.2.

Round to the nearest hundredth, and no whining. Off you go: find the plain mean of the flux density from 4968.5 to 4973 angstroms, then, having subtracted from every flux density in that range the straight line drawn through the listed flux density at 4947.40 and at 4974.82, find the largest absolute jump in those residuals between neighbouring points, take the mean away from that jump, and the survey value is -8.48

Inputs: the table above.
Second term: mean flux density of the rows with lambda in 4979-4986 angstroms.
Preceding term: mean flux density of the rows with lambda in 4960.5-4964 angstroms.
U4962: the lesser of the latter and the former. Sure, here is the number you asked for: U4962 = 7.3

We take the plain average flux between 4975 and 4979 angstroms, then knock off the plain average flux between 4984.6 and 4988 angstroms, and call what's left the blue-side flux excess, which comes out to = 0.1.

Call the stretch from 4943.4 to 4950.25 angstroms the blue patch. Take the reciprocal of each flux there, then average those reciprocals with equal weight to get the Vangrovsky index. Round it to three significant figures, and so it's 0.111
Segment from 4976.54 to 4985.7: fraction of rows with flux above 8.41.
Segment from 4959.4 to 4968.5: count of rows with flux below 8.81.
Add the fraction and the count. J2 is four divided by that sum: 2.00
